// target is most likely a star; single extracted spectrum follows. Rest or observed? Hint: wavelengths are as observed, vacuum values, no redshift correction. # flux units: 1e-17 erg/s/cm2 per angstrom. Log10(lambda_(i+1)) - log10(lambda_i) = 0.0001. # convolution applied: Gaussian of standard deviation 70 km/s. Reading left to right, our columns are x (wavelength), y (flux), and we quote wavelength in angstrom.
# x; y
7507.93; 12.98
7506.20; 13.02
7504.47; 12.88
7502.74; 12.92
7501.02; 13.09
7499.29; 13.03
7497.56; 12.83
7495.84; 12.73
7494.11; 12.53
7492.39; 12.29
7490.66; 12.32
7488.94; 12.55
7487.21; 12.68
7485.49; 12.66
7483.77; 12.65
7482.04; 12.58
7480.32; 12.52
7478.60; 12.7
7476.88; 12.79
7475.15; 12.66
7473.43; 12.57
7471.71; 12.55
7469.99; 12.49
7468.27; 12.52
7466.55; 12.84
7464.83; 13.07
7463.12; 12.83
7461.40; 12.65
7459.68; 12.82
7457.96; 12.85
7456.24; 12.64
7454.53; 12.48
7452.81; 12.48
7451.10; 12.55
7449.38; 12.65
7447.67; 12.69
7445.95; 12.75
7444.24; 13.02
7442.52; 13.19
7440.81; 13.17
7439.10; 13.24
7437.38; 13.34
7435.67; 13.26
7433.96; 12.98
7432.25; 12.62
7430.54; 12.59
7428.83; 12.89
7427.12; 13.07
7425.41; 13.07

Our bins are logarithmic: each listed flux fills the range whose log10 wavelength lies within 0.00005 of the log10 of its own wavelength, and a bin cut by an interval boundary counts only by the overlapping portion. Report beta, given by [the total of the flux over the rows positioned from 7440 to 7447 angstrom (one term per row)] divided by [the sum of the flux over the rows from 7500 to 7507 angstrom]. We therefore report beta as 1.00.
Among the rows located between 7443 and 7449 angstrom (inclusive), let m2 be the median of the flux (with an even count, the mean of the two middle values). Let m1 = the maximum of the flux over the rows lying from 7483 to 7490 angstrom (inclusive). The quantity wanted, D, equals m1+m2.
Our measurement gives 25.4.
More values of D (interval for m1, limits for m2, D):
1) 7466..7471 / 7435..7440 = 26.1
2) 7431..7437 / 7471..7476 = 25.8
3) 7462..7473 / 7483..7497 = 25.7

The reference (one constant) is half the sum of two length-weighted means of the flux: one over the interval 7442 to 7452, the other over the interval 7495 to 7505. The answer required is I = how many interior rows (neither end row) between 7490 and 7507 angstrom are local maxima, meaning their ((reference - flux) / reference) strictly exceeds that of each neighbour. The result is 2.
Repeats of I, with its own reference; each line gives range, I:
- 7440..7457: 0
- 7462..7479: 1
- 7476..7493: 1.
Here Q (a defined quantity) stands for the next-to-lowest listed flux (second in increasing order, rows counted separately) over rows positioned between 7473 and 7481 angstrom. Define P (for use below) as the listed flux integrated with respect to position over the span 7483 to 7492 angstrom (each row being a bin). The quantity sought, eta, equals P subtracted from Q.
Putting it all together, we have -100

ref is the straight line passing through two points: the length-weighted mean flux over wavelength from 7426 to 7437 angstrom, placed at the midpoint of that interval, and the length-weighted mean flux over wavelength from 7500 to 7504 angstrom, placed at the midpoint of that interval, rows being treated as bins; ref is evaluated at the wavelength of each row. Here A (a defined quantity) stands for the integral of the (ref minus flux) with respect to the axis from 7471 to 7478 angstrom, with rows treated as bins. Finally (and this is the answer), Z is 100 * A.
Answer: 229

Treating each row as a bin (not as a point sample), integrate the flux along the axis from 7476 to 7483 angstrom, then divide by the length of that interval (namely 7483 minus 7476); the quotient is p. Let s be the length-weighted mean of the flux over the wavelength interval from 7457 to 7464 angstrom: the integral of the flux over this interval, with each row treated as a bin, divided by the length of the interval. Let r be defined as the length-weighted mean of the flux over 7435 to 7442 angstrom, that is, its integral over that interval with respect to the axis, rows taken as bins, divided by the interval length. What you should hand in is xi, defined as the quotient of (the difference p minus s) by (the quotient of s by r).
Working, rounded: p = 12.6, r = 13.3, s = 12.8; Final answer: -0.2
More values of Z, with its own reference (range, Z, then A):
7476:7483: 232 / 2.3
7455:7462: 161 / 1.6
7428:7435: 106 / 1.1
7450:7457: 291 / 2.9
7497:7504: 21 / 0.2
